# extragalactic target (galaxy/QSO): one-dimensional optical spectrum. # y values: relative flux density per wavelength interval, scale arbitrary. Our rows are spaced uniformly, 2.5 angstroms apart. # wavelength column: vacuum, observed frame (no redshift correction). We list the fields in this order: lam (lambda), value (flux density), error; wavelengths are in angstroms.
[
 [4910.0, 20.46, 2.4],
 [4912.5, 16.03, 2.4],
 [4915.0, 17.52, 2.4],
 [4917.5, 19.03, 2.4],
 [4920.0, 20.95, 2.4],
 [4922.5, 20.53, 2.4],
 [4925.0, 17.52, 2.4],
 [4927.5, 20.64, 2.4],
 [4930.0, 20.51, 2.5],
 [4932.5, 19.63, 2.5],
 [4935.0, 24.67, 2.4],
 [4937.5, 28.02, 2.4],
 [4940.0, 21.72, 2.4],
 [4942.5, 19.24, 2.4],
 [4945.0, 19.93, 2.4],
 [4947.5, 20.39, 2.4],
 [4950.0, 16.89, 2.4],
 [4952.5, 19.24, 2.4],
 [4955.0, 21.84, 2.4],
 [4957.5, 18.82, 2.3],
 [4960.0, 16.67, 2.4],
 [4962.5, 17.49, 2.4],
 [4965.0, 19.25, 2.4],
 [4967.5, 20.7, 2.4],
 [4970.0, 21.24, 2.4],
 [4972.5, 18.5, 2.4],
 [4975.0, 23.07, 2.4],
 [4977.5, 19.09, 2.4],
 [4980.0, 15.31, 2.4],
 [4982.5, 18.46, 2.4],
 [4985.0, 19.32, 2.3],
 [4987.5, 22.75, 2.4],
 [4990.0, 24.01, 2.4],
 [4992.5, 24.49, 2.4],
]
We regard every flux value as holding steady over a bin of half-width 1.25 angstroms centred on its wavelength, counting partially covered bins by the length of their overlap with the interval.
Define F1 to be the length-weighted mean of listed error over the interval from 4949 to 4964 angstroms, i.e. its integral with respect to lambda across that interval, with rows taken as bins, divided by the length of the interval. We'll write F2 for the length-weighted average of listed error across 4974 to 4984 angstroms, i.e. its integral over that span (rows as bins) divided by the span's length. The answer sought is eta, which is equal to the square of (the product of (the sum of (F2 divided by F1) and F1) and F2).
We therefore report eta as 66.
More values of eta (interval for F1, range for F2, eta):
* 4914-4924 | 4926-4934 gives 71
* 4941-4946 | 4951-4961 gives 65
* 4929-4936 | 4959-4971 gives 68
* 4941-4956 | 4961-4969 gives 67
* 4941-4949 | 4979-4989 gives 65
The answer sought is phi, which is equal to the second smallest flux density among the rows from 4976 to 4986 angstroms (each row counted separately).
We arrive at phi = 18.46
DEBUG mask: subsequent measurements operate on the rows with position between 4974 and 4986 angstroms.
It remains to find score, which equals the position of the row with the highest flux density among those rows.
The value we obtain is 4975.0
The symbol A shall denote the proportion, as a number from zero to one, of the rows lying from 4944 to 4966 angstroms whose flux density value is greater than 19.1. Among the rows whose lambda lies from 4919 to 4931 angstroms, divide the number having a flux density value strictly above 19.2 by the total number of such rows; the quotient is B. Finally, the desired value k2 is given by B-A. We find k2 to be 0.24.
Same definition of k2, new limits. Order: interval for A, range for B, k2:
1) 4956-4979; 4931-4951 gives 0.43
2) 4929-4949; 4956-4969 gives -0.60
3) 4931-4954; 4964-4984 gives -0.39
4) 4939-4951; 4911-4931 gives -0.30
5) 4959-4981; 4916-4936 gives 0.31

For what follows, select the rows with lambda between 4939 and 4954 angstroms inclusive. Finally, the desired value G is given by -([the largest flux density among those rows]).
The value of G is -21.7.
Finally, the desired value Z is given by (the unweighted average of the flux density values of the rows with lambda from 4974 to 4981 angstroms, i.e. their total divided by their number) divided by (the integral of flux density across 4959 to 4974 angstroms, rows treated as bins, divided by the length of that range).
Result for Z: 1.00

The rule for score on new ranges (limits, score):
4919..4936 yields 4935.0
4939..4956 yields 4955.0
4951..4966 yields 4955.0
